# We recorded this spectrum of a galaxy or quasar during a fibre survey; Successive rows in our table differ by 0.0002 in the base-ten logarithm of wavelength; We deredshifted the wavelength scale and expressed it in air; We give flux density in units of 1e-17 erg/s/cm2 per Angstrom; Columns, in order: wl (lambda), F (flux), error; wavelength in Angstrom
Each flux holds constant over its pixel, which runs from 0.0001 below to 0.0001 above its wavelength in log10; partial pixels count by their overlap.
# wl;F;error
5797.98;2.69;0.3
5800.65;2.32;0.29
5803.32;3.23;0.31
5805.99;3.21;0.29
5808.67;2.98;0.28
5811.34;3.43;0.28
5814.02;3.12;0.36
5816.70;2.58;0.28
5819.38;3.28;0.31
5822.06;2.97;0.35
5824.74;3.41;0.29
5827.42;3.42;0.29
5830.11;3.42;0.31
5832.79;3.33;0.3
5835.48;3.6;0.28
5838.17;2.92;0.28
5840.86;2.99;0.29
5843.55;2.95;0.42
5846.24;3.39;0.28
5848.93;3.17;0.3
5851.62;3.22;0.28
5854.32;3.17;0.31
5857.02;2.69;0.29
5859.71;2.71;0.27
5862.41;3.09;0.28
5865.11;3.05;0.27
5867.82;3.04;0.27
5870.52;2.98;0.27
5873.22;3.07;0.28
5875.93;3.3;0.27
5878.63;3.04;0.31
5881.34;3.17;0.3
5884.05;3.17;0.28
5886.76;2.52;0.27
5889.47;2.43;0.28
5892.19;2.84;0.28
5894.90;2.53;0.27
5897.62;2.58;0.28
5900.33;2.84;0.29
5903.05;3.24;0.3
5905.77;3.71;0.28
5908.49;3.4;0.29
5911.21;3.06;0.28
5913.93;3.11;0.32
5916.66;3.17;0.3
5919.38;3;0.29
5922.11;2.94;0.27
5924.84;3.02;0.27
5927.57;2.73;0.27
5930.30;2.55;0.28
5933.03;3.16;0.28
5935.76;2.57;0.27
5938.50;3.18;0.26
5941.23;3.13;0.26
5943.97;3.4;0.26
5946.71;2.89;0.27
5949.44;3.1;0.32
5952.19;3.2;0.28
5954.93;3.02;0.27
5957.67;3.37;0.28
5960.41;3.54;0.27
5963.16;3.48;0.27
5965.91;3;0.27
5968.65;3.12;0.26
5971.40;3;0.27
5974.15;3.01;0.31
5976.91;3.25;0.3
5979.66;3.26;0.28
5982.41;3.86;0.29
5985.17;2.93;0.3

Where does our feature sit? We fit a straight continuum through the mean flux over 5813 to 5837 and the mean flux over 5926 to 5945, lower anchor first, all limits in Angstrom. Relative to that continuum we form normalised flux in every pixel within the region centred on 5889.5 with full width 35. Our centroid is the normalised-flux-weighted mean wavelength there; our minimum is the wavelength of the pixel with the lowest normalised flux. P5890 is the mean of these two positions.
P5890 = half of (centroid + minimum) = 5889.5 Angstrom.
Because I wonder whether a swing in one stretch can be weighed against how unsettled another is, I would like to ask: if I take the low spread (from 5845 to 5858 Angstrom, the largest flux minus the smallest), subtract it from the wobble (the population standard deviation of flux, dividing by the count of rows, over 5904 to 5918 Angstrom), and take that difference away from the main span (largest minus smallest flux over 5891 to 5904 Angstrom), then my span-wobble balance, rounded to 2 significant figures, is 1.2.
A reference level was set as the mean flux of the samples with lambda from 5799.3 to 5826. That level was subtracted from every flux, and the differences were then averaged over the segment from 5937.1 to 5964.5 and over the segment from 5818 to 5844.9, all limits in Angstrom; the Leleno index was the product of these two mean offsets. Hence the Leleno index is 0.031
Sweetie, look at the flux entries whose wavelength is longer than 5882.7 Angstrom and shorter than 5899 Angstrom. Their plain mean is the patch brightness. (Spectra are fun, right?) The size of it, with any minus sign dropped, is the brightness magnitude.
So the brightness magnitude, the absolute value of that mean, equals 2.7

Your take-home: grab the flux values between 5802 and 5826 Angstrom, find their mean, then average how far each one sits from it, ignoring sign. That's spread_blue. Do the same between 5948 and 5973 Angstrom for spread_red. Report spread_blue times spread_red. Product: 0.034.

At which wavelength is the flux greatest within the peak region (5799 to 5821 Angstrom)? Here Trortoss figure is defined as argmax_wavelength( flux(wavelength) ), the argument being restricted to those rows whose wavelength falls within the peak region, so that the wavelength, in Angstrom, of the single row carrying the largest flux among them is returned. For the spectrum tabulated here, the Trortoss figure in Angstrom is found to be 5811.34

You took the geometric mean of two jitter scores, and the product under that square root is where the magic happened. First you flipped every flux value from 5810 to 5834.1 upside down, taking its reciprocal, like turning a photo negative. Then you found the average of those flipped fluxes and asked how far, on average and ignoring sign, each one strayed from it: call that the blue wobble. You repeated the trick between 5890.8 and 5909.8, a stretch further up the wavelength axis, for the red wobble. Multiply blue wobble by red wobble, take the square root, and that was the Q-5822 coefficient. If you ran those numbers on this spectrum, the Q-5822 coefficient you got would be 0.030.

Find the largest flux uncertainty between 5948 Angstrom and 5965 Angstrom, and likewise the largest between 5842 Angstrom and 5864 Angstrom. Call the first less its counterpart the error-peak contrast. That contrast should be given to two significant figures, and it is -0.10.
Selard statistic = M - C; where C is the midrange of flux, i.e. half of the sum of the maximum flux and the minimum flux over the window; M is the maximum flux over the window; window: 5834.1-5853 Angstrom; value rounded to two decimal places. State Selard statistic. 0.34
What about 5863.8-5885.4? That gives 0.16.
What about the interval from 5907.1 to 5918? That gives 0.17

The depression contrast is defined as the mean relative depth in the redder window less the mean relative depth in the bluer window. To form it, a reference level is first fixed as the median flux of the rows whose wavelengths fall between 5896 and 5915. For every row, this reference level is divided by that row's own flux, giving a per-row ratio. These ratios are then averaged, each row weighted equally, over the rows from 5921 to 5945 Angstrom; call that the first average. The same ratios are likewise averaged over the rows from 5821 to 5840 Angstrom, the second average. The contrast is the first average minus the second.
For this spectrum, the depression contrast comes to 0.11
